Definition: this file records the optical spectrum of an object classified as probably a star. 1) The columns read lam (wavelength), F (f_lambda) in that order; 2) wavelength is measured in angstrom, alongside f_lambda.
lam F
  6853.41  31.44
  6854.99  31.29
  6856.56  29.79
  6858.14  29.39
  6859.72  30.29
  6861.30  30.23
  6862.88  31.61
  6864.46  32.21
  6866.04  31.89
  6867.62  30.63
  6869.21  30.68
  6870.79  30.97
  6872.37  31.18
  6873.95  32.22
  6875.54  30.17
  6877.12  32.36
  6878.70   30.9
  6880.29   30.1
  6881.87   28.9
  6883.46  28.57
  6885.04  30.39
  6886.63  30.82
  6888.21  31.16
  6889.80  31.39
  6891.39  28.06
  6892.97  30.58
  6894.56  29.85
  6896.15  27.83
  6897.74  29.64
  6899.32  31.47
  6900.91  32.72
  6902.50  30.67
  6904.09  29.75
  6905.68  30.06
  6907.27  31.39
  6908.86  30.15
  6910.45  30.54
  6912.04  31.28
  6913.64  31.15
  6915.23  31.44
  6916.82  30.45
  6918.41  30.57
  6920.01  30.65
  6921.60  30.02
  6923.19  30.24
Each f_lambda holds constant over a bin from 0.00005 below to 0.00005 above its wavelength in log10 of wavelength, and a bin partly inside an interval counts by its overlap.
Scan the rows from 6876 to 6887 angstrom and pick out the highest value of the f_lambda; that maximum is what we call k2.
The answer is 32.36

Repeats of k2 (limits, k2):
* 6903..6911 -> 31.39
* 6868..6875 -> 32.22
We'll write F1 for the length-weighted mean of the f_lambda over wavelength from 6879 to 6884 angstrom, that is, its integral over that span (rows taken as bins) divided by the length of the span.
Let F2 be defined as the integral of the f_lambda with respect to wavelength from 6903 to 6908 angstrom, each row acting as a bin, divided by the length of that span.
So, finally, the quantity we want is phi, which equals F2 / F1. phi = 1.04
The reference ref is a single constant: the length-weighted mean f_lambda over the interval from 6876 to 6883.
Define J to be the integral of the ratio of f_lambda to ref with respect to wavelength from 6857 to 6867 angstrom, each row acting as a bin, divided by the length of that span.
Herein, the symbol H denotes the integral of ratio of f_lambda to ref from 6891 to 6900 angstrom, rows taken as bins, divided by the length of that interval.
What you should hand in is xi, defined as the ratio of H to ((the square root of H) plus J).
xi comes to 0.486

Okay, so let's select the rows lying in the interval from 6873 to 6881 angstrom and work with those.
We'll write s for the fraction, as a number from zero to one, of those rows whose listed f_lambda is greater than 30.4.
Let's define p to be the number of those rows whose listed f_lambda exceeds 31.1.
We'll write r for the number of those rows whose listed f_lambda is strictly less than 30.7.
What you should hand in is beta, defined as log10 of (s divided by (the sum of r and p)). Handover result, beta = -0.82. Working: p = 2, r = 2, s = 0.60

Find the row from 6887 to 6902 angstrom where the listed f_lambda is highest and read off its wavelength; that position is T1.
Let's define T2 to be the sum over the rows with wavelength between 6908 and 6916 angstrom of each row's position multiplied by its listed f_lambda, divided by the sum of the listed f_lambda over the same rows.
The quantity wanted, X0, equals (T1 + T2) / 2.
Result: 6906.5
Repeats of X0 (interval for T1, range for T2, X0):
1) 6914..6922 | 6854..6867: 6887.9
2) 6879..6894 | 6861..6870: 6877.5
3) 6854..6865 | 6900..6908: 6884.3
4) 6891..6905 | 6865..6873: 6885.1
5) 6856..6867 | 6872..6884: 6871.1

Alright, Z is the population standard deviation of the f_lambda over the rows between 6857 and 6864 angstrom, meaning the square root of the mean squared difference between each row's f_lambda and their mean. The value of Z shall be 0.8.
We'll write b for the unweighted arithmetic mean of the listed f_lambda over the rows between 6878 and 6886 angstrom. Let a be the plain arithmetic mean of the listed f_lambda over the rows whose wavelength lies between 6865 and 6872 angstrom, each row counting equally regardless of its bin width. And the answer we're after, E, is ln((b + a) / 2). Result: 3.41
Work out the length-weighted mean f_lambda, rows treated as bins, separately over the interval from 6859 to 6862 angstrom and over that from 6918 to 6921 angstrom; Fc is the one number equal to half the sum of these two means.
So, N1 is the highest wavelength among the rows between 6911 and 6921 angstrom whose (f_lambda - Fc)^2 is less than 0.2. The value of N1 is 6920.01 angstrom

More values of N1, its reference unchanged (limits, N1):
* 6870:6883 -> 6880.29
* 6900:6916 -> 6910.45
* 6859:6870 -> 6869.21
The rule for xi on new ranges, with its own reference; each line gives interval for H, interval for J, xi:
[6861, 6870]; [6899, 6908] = 0.505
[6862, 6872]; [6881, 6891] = 0.513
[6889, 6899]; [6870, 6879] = 0.483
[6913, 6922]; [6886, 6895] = 0.505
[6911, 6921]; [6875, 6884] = 0.507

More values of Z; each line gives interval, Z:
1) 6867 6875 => 0.6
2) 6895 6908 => 1.4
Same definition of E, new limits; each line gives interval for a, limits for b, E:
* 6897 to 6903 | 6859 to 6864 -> 3.43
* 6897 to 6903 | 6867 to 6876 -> 3.44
